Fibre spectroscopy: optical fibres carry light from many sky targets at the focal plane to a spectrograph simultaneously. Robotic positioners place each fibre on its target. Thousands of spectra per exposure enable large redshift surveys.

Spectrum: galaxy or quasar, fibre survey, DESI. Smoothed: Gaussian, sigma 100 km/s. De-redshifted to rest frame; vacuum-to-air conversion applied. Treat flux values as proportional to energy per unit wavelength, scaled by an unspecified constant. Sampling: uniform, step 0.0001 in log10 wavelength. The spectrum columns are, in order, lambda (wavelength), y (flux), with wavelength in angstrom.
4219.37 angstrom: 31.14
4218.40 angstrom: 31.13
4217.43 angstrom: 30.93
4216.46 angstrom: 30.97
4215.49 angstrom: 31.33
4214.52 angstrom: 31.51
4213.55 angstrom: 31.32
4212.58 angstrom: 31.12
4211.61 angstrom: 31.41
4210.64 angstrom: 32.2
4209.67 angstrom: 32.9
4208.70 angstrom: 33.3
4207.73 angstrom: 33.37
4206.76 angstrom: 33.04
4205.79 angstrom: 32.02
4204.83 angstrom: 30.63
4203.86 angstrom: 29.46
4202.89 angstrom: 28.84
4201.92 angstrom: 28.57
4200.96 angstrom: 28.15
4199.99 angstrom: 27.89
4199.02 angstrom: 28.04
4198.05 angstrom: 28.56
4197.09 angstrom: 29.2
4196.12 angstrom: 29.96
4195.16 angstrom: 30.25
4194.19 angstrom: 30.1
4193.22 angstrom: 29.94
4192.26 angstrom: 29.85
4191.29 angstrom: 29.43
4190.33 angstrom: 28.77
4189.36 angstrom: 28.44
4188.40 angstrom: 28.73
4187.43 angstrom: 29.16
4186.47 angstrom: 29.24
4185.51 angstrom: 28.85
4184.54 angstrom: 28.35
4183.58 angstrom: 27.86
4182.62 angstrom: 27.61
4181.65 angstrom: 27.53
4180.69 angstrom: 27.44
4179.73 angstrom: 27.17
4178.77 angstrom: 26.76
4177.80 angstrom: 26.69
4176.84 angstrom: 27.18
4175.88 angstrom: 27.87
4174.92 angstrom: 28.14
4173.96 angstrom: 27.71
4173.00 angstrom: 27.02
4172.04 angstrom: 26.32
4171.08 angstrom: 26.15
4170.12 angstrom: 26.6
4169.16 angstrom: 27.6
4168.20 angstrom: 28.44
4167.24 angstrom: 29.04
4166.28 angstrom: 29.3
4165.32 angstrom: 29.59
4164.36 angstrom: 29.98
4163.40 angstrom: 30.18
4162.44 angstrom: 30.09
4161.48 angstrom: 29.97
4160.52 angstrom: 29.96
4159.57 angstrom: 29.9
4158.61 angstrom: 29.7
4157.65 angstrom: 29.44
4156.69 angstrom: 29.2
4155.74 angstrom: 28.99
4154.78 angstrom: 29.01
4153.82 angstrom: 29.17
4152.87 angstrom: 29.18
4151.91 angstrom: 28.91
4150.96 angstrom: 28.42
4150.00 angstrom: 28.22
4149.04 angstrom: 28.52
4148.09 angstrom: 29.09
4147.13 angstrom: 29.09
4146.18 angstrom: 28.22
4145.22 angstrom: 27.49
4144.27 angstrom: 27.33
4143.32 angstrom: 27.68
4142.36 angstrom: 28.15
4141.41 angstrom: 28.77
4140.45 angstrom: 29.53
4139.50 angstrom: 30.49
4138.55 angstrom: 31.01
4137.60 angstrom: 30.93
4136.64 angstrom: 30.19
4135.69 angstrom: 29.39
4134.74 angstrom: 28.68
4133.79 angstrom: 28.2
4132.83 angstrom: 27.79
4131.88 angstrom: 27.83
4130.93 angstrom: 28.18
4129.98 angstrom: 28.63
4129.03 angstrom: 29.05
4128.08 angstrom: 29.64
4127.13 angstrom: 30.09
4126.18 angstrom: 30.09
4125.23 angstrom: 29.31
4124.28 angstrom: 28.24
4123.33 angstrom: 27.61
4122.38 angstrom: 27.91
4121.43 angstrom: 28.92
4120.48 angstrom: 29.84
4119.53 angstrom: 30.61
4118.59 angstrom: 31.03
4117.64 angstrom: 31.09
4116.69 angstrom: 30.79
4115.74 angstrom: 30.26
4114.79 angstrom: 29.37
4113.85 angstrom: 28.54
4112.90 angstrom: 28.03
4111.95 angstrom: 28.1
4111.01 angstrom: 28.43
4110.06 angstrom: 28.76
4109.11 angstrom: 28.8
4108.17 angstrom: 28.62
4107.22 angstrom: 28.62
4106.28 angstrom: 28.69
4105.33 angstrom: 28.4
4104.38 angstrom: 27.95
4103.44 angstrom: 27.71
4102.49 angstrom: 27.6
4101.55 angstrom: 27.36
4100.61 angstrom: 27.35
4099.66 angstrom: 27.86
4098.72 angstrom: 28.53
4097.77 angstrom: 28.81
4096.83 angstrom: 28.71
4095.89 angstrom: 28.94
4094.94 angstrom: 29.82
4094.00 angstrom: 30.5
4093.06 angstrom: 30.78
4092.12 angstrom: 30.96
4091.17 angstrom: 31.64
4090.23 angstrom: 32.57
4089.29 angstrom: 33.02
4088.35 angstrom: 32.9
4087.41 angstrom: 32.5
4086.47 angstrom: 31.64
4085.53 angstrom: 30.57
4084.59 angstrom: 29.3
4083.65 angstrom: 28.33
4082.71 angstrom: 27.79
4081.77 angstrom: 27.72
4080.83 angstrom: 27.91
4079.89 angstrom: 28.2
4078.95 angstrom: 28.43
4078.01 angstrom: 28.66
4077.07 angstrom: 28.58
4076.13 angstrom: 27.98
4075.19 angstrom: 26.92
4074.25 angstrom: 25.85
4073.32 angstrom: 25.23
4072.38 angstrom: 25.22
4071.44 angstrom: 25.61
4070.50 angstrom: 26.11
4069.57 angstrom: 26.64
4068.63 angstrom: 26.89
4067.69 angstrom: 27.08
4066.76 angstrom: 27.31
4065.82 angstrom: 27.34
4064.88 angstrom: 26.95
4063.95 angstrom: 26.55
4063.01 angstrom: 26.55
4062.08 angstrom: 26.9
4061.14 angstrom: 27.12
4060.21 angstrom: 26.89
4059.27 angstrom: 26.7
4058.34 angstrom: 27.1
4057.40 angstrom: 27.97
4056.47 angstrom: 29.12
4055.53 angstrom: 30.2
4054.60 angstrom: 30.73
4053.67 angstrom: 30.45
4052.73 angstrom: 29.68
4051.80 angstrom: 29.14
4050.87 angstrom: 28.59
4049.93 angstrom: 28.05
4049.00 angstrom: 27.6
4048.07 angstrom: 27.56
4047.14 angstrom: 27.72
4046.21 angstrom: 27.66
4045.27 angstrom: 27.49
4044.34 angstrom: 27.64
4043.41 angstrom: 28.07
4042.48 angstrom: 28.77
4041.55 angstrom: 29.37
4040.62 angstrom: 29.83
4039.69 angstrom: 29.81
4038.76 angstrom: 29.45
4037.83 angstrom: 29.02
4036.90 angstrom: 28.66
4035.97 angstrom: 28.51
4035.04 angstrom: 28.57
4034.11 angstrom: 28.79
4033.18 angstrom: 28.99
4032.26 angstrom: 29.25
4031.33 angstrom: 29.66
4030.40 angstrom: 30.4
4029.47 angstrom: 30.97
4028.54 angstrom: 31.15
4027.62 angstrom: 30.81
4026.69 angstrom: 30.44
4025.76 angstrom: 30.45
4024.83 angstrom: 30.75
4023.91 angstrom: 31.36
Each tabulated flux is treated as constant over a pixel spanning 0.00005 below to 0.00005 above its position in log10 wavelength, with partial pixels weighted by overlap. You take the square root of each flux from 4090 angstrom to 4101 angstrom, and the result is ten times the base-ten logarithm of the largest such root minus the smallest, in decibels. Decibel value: -3.2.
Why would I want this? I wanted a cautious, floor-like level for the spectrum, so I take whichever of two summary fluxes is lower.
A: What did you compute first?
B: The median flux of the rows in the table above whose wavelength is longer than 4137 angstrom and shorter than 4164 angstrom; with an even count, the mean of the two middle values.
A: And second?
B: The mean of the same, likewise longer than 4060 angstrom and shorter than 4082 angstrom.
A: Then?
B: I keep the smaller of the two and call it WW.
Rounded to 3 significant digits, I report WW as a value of 27.0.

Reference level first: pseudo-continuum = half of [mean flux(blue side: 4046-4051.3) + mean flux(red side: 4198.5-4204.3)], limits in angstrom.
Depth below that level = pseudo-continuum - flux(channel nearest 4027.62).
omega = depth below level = -2.6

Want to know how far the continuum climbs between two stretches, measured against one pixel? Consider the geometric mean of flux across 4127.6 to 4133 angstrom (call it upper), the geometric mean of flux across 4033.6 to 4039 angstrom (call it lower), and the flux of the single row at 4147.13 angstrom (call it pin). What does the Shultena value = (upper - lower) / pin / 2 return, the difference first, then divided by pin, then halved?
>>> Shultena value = -0.005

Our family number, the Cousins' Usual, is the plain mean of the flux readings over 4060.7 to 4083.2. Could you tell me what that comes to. 27.1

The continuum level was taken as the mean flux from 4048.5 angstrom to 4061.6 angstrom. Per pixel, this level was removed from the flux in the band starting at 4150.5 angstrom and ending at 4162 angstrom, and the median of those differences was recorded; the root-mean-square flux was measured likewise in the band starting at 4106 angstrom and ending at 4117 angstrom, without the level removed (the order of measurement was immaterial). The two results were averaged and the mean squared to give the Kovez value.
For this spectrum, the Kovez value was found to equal 219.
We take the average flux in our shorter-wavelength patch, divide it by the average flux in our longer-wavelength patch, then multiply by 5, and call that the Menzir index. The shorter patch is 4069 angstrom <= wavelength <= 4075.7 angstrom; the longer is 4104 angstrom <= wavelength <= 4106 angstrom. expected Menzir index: 4.6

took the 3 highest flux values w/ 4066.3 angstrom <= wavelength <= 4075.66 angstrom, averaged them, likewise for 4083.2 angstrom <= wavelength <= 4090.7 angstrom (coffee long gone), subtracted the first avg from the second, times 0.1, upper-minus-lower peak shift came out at 0.57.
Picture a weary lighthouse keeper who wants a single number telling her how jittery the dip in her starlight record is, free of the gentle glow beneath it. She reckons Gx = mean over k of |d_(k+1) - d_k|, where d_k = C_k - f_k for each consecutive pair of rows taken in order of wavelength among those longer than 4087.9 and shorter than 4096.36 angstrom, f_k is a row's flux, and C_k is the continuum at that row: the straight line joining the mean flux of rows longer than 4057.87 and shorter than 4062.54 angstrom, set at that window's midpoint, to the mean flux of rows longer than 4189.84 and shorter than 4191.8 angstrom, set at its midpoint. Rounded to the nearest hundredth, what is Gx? 0.54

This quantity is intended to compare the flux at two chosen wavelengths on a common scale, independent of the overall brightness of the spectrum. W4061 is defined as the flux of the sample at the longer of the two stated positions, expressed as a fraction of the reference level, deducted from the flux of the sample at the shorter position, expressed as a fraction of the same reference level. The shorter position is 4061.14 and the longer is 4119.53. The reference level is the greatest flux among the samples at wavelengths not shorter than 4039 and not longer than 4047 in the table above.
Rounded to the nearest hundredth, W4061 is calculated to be -0.12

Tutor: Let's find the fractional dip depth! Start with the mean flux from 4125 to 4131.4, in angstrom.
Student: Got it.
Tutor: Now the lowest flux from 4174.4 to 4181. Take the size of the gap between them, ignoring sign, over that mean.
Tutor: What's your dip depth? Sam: 0.089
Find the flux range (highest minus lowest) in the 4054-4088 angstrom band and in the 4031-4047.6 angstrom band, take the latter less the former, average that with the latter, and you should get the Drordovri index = -1.3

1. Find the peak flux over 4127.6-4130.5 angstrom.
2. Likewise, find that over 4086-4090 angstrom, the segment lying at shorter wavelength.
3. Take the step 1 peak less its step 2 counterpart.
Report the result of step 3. -3.4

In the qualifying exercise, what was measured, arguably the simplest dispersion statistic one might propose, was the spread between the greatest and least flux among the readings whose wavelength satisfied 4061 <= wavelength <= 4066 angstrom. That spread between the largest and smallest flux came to 1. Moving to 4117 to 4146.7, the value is 4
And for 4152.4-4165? 1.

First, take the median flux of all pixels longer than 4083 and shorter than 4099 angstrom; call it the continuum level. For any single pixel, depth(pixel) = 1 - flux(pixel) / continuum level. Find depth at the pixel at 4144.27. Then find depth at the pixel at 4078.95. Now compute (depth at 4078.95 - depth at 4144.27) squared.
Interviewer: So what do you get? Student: 0.0013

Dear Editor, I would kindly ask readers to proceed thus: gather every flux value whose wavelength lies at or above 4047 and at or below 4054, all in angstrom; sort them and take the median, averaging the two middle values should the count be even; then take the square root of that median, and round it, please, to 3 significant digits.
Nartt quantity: 5.32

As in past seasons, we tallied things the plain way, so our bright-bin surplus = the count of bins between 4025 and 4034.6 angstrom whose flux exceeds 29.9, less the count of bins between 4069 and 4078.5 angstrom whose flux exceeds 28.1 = 4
